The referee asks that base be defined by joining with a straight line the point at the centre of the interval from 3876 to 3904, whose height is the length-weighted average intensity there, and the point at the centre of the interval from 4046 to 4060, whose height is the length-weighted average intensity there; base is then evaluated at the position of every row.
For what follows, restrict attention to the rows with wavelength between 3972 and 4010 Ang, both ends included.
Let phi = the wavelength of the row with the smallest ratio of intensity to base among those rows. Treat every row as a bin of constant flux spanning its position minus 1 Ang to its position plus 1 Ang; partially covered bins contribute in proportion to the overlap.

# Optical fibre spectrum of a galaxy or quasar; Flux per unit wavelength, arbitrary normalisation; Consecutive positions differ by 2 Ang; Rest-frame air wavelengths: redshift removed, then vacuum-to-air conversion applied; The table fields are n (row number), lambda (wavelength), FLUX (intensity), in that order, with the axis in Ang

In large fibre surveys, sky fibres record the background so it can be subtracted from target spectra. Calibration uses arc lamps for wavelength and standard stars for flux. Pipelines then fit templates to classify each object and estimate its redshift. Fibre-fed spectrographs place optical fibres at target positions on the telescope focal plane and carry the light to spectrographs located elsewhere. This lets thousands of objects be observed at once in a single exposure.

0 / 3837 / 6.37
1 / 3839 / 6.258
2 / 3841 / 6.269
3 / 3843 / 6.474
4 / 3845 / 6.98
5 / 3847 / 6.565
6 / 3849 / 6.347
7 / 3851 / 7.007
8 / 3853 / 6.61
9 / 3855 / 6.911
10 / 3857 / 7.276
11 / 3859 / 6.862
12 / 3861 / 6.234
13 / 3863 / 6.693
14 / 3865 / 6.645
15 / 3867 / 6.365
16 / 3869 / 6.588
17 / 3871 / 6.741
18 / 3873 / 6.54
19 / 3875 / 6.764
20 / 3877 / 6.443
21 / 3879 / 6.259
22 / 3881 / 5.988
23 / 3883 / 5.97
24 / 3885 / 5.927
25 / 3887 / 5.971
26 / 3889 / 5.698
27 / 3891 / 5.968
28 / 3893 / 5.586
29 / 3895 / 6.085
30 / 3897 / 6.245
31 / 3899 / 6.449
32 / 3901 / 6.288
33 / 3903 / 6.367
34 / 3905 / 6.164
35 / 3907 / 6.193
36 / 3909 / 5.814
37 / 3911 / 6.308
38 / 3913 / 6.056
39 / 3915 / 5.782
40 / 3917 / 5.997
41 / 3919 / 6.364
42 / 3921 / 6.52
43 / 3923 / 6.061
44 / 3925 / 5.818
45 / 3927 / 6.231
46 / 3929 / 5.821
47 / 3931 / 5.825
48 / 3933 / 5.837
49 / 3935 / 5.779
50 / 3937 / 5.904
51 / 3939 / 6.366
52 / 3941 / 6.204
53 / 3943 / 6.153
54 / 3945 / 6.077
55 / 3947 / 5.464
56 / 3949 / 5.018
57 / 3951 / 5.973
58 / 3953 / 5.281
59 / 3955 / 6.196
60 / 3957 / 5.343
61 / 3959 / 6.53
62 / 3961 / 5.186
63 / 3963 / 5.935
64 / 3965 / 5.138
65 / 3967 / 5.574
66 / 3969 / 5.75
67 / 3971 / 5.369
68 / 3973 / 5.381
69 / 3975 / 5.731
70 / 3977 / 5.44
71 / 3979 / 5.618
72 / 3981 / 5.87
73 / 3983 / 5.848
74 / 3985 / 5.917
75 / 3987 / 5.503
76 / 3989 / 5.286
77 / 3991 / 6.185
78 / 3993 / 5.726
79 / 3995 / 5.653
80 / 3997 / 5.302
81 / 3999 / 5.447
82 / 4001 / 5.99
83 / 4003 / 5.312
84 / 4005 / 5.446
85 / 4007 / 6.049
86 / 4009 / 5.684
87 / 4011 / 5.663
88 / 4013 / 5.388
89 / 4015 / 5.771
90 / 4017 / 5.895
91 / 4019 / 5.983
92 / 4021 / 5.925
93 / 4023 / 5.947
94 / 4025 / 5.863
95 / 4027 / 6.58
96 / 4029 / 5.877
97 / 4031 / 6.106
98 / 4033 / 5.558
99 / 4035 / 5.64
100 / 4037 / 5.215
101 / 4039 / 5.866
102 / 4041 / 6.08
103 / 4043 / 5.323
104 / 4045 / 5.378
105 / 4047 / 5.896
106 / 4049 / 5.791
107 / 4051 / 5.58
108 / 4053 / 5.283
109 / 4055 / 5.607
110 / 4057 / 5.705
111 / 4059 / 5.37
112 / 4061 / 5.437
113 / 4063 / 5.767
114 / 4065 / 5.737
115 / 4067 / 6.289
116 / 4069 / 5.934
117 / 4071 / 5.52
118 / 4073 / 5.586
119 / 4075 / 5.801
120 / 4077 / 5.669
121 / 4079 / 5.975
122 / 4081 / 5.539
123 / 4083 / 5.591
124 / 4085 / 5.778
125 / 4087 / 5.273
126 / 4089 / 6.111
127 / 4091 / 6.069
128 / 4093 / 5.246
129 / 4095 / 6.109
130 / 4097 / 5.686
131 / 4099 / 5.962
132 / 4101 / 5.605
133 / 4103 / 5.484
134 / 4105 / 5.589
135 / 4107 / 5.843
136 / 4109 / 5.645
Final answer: 3989 Ang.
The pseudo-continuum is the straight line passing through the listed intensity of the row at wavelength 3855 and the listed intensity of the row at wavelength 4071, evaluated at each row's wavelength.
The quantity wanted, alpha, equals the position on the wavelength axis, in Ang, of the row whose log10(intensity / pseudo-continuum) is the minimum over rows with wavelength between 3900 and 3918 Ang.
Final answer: 3909 Ang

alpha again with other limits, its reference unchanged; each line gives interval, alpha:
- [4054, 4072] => 4059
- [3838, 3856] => 3839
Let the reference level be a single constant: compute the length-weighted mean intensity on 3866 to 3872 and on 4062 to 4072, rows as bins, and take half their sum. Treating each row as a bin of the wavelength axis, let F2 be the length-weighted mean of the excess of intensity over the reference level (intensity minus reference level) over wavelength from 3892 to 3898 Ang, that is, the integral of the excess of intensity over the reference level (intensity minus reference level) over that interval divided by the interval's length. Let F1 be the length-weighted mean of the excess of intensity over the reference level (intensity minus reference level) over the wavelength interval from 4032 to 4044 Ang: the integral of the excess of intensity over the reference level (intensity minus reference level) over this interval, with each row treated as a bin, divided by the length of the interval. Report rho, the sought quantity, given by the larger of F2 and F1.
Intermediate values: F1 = -0.59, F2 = -0.24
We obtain -0.24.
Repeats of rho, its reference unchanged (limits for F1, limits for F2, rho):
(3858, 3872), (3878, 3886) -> 0.38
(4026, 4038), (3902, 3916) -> -0.11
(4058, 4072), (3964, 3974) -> -0.49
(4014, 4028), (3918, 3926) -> -0.02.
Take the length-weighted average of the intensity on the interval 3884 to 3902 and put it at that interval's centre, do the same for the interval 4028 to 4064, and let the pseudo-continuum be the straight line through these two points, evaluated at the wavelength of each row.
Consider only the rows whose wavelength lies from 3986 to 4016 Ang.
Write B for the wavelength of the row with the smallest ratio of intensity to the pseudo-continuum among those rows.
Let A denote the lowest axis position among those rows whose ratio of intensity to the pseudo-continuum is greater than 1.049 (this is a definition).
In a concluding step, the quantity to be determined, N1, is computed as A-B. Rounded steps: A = 3991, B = 3989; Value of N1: 2 Ang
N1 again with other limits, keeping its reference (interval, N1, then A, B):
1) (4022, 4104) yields -10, 4027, 4037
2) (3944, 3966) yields 6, 3955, 3949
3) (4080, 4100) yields -4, 4089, 4093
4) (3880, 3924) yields 6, 3899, 3893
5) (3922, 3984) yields -22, 3927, 3949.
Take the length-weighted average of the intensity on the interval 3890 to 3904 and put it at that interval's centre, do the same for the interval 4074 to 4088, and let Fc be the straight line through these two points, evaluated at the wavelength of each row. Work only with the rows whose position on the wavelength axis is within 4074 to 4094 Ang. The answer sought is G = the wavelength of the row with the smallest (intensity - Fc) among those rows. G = 4093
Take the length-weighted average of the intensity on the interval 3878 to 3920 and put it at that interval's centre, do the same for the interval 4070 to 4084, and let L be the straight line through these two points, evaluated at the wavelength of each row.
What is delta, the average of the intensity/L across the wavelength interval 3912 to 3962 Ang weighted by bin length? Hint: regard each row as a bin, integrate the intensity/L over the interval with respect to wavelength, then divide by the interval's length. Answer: 0.99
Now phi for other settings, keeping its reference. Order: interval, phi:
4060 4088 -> 4087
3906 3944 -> 3915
